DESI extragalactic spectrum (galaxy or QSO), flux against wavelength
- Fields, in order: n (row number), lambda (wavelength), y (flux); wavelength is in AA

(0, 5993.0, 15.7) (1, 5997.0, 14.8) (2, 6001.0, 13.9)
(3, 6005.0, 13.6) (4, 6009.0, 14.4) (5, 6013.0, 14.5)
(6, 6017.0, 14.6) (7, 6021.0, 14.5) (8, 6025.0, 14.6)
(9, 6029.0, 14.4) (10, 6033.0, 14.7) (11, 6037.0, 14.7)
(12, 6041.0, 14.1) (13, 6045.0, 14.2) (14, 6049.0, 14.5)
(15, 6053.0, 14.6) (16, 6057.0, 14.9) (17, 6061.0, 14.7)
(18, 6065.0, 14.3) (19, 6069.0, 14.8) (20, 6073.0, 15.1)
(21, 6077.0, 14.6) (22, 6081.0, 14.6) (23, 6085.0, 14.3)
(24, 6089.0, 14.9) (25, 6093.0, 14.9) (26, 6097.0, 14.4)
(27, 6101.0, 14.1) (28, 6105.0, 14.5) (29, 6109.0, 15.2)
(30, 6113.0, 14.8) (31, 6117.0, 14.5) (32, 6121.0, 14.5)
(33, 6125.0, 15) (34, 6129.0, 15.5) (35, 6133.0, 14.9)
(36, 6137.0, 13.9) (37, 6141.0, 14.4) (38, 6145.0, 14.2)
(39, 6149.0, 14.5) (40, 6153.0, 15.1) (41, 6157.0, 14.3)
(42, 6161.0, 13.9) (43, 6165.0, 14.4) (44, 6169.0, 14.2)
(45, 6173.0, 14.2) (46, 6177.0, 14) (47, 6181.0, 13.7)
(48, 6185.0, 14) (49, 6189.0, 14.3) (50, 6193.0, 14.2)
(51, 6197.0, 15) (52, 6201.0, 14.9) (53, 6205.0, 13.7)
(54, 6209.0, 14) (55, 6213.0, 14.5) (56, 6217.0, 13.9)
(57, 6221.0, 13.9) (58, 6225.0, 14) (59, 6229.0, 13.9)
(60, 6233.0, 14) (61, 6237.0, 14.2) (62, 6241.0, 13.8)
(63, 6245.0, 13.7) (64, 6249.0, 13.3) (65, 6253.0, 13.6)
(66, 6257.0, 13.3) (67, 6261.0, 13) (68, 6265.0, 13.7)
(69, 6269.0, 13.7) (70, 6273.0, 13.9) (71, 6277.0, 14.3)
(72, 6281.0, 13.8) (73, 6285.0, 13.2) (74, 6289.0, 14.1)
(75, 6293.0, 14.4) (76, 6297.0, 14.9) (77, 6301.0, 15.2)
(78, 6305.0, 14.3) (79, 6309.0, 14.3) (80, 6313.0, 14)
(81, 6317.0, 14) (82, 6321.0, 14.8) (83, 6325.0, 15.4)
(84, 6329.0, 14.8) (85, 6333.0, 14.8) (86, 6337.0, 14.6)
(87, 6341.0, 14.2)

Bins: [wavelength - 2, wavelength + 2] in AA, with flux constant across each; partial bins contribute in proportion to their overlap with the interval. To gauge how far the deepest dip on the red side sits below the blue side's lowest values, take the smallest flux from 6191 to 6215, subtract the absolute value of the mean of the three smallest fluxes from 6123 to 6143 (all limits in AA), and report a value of -0.70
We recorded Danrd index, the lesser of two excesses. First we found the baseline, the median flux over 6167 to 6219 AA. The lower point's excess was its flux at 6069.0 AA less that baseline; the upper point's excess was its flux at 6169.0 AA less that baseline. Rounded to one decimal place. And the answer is 0.0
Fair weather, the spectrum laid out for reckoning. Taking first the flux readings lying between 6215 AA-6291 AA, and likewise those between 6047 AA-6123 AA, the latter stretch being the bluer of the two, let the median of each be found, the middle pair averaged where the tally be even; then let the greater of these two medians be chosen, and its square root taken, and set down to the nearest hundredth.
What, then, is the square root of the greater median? 3.82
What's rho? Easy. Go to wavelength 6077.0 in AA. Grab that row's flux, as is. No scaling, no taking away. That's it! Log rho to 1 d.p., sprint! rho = 14.6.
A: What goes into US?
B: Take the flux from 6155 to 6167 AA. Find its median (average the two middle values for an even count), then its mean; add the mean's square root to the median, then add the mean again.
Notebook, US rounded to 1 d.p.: 32.3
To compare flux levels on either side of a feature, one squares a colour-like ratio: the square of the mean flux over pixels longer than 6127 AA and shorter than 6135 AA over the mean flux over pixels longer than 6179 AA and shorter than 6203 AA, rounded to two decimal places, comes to 1.12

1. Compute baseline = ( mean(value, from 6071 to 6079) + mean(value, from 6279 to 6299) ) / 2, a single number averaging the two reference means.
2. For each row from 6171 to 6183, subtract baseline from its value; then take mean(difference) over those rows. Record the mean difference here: -0.50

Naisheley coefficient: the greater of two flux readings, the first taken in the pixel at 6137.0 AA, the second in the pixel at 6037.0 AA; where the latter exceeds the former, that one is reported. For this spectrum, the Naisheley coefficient 14.7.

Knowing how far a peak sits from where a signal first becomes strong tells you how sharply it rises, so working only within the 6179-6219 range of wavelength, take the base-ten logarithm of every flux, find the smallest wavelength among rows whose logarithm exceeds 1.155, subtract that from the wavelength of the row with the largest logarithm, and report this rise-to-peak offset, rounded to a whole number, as 8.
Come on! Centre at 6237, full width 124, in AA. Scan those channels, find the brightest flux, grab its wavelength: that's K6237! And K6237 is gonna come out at 6197.0 AA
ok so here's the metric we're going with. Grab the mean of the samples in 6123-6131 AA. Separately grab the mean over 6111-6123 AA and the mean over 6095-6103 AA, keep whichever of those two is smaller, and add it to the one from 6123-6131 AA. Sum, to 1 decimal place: 29.5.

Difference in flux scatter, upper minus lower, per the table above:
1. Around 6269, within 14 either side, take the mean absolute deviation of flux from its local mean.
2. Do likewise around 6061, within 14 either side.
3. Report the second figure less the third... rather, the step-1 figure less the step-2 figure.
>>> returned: 0.10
